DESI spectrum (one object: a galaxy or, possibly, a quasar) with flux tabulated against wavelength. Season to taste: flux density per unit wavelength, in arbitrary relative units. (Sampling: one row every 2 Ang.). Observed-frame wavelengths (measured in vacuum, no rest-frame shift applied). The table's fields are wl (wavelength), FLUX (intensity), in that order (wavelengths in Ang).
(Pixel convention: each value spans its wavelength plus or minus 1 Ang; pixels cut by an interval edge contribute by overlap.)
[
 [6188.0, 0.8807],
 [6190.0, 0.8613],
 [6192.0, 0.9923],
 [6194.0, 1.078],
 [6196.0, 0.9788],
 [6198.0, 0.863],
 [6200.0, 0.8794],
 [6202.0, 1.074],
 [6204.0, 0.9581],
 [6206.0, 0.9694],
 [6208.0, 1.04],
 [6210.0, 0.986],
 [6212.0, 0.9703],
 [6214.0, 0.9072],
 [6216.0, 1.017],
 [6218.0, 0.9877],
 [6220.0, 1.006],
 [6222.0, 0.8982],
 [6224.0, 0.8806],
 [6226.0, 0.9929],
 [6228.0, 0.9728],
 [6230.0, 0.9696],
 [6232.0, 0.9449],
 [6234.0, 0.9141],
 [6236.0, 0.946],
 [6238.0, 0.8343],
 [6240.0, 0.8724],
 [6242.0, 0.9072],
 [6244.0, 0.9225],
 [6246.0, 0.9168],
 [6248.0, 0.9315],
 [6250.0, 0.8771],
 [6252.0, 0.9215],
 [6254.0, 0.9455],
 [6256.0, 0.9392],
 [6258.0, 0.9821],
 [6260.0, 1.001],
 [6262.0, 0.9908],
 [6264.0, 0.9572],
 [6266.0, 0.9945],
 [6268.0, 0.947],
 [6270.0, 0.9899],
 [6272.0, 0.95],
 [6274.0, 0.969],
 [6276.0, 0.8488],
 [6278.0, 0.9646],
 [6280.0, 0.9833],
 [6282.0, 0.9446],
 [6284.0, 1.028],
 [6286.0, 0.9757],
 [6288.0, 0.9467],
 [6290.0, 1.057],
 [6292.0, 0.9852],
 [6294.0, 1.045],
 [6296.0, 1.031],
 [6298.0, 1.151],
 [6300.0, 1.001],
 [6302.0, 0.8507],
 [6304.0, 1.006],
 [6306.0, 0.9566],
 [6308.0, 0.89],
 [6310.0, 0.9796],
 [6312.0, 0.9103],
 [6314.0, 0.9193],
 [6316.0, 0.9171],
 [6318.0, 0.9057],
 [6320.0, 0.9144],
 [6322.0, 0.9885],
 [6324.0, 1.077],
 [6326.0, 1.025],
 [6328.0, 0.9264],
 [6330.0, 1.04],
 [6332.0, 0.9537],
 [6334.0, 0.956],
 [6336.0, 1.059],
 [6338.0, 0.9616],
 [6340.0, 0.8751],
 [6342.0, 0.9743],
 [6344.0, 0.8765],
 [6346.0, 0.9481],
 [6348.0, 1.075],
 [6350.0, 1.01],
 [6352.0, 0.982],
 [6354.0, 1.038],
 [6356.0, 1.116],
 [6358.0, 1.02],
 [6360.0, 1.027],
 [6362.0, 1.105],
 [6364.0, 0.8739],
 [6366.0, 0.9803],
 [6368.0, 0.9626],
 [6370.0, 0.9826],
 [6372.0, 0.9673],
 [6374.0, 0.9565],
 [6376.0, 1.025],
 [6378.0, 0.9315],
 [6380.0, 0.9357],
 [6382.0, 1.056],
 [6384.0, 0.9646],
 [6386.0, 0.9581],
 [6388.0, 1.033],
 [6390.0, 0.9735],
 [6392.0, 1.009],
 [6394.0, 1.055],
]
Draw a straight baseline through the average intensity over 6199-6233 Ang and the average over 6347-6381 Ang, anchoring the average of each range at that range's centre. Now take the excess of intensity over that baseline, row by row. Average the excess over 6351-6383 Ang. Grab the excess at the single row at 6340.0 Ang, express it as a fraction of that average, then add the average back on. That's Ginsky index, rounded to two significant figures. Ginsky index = 48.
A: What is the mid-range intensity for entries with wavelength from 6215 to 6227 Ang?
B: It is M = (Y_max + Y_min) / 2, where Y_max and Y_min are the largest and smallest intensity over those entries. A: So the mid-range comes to 0.949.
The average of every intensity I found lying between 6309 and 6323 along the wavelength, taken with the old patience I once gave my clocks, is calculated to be 0.934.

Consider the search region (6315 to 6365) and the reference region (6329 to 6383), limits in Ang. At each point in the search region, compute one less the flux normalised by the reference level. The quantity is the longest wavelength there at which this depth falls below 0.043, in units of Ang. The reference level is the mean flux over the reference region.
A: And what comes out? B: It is 6362.0 Ang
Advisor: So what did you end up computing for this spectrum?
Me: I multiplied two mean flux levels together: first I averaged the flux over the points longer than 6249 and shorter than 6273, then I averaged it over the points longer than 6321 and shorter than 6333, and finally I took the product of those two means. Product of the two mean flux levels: 0.96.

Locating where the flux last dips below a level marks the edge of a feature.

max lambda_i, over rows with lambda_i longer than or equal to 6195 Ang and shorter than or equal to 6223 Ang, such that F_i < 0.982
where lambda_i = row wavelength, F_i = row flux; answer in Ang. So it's 6222.0 Ang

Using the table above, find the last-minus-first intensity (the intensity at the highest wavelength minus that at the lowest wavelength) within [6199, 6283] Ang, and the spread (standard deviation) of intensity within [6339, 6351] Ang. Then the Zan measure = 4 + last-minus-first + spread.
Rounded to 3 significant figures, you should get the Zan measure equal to 4.14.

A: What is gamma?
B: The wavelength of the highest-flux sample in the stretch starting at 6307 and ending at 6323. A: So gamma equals 6322.0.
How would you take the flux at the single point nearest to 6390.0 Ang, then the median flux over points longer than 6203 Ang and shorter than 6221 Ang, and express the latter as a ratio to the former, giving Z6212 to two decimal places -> 1.01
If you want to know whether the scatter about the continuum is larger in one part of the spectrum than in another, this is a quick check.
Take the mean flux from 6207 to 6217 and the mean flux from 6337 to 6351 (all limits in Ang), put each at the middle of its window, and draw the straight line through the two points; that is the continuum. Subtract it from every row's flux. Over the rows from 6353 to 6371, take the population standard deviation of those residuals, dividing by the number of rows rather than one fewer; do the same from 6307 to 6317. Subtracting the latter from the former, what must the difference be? 0.04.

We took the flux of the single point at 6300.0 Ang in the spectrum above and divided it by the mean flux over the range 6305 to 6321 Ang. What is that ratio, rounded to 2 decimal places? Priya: 1.08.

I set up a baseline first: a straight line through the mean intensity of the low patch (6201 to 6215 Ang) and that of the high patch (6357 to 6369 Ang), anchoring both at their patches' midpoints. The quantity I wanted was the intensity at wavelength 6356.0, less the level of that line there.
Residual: 0.12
